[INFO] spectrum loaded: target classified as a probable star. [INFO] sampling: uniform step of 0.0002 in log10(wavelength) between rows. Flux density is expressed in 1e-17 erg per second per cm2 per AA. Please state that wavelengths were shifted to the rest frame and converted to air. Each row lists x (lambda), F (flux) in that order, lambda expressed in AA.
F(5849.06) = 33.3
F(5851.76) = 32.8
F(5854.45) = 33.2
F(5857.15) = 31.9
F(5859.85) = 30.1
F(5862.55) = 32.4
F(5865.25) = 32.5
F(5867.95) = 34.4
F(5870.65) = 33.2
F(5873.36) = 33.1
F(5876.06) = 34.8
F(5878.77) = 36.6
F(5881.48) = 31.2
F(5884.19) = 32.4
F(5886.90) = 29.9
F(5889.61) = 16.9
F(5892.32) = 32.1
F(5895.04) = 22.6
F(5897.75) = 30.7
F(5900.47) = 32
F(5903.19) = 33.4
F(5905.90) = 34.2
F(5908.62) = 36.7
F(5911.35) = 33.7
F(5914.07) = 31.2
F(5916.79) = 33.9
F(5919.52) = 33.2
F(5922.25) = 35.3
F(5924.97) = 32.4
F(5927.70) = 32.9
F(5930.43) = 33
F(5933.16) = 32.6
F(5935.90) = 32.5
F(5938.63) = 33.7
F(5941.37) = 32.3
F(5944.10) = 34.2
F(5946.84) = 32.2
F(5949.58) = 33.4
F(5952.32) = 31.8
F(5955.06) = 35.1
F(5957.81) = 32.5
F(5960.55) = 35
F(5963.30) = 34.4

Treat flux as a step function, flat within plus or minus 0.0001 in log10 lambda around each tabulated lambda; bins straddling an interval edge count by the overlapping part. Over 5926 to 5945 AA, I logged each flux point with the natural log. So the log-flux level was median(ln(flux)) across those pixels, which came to 3.49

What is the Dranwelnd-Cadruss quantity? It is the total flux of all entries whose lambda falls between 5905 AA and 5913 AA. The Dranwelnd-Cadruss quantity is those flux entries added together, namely 105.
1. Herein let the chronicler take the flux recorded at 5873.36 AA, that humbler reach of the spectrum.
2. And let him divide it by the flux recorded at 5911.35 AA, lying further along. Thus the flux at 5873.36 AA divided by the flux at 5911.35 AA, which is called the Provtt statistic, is 0.98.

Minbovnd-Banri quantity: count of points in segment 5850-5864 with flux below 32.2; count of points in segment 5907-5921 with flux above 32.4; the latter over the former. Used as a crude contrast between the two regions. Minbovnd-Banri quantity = 2.0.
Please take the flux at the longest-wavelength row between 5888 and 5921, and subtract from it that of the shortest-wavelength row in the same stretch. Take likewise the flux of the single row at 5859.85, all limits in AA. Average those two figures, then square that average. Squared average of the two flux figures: 538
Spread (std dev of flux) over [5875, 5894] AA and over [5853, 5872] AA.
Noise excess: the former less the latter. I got 5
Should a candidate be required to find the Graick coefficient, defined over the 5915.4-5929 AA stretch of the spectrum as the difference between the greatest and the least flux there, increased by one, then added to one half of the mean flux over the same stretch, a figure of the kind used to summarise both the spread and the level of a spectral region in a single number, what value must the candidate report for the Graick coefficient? 20.7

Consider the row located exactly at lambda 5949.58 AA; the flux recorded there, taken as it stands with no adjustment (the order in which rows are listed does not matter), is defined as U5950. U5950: 33.4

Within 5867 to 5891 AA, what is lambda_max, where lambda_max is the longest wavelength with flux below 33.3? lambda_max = 5889.61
